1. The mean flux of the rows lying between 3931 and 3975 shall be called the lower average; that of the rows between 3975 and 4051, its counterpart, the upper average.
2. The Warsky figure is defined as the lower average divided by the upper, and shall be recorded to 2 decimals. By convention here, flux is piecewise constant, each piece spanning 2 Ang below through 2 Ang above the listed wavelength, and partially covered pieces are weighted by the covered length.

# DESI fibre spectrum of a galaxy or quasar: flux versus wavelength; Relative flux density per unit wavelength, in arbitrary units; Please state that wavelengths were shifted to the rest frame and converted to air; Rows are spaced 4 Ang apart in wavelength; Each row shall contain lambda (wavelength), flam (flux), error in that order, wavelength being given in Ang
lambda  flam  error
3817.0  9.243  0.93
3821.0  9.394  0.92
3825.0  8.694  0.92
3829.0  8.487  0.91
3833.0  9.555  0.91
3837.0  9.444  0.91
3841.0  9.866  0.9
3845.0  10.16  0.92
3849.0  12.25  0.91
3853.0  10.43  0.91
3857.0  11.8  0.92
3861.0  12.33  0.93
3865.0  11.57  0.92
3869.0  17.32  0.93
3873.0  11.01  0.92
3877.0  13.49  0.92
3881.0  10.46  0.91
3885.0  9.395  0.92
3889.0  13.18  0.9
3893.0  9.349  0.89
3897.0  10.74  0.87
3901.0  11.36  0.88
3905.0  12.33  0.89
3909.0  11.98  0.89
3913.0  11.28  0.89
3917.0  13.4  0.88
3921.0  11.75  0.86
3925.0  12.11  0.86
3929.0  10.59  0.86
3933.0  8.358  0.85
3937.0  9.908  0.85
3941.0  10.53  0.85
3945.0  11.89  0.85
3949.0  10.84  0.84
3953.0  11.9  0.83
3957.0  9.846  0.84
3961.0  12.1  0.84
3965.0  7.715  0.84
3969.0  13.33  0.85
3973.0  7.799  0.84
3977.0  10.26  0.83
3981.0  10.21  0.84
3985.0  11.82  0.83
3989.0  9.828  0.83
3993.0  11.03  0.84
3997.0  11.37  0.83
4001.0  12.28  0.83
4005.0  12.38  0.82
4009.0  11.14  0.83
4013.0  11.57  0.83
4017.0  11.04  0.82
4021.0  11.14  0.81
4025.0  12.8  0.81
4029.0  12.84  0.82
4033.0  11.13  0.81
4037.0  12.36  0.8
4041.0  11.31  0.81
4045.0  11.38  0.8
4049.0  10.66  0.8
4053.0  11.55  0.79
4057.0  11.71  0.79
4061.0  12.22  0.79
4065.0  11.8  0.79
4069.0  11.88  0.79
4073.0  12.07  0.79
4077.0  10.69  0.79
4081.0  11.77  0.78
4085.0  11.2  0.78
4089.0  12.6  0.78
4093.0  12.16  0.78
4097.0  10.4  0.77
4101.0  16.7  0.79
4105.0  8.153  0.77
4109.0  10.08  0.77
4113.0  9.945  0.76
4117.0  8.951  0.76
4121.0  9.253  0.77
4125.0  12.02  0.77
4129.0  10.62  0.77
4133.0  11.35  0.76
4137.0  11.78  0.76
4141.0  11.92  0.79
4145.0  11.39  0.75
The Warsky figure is 0.91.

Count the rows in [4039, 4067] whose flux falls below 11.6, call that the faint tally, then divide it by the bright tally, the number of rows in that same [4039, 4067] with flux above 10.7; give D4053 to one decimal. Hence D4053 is 0.7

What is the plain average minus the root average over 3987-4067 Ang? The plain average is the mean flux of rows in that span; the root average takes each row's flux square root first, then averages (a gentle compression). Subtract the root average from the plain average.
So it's 8.18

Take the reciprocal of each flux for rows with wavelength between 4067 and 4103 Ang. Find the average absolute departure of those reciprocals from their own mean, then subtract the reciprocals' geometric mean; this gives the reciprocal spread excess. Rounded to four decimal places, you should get -0.0763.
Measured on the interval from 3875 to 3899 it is -0.0797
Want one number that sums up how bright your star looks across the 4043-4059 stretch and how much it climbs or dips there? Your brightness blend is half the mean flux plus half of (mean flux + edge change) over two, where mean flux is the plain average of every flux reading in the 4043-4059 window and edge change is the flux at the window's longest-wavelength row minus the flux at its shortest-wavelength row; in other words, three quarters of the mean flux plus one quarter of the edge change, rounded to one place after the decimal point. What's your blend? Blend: 8.6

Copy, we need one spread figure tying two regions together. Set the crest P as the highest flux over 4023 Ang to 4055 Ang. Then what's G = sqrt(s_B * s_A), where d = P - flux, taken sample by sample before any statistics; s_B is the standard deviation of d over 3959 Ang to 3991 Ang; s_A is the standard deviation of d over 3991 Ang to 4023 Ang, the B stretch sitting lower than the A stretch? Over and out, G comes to 1.0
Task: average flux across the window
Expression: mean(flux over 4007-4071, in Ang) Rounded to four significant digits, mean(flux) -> 11.66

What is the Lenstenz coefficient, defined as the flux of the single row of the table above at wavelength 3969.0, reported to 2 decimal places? 13.33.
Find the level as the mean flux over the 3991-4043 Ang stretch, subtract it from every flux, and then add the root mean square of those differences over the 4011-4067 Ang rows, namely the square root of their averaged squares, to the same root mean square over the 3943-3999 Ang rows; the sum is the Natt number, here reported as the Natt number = 2.5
